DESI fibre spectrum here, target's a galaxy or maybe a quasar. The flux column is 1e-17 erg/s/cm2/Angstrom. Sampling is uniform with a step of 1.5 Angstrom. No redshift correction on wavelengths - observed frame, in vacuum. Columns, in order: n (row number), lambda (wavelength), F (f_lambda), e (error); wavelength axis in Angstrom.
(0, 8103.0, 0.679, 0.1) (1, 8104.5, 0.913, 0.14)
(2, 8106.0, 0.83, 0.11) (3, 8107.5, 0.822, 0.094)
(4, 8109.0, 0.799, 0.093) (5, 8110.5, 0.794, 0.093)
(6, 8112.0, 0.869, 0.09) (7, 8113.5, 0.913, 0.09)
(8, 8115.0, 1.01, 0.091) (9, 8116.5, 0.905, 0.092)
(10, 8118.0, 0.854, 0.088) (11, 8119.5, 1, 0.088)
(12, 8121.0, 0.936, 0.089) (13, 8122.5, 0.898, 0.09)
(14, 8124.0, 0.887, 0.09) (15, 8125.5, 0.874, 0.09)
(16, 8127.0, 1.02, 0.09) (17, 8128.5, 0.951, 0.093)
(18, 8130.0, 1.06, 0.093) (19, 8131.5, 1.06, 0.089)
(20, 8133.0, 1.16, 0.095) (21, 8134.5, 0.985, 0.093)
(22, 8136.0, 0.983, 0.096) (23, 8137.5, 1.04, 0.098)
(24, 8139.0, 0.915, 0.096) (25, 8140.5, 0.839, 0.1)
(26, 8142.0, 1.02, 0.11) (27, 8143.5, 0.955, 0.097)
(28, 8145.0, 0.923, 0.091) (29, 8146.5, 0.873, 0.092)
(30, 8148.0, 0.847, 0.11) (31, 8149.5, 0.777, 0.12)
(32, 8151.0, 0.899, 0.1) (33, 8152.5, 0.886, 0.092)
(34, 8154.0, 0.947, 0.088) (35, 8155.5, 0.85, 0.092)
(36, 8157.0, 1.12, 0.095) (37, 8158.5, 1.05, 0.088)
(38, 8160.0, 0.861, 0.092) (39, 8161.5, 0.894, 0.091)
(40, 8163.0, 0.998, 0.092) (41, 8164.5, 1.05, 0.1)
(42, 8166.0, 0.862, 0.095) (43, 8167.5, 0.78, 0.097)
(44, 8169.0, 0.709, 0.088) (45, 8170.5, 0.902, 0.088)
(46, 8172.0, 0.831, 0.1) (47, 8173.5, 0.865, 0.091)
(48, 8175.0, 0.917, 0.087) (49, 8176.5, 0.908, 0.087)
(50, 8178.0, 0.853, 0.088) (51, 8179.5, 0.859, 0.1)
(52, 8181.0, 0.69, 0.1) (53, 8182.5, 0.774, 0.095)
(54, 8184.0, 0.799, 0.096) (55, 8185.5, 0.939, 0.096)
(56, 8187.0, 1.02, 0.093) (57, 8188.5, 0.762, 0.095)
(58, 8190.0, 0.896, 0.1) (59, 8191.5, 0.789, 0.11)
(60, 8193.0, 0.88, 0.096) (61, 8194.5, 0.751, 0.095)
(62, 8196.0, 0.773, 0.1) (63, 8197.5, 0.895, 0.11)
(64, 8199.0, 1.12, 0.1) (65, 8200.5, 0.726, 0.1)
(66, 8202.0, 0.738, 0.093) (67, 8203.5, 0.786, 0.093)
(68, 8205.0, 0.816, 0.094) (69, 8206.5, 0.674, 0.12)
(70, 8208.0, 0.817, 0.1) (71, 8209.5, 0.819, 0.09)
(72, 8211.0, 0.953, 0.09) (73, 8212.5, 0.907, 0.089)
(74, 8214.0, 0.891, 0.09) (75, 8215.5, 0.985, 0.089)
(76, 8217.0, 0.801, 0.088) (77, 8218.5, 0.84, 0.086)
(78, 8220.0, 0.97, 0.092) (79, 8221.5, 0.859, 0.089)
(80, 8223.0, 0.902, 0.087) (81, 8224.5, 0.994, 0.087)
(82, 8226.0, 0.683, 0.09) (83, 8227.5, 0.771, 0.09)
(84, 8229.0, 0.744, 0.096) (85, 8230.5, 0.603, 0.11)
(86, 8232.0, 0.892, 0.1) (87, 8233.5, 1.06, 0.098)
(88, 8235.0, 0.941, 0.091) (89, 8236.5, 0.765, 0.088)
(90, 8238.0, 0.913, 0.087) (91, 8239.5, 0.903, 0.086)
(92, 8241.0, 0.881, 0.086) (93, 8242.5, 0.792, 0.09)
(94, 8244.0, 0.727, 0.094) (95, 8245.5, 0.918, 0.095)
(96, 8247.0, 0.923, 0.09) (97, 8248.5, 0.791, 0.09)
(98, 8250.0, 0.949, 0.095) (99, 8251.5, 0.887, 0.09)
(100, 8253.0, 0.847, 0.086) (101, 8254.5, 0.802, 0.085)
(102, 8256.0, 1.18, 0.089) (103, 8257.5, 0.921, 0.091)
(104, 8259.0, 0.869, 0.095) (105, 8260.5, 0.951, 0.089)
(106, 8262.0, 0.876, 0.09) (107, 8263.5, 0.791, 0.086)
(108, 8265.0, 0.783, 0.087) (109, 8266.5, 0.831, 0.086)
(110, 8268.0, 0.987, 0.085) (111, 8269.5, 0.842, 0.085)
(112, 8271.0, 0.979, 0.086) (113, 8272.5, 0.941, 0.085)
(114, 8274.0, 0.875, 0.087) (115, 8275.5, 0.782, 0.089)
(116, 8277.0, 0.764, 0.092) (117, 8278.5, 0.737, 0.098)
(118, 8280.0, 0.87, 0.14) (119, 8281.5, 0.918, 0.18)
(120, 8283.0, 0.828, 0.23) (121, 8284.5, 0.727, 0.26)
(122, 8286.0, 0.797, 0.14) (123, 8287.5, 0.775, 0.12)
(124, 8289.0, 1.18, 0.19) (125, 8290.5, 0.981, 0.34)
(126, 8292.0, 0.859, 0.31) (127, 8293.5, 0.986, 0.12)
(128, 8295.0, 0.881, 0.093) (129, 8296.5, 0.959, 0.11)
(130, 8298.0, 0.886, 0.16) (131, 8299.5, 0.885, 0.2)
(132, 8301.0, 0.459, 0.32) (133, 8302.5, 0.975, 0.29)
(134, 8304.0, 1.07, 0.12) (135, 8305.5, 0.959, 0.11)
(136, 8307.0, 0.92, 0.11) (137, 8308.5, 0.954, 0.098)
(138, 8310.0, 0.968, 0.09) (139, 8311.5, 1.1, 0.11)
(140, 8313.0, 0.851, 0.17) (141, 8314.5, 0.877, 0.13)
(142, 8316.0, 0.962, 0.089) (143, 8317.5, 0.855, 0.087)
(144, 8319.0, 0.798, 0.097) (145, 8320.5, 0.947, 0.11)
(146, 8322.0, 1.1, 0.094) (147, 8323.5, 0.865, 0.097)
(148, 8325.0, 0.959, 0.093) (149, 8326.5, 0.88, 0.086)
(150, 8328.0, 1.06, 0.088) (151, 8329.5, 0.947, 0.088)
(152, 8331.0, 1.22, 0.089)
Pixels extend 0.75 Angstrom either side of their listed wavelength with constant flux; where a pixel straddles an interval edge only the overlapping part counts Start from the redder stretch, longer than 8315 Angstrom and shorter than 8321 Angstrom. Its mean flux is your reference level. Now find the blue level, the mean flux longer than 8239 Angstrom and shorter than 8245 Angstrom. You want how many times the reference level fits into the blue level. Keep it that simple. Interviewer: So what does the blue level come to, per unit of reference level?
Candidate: 0.93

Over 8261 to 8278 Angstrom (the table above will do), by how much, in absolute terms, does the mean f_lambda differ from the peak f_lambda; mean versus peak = 0.13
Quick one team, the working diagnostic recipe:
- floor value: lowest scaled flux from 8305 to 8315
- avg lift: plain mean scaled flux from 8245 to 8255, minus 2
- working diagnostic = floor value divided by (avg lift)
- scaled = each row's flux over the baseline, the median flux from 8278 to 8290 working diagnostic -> -1.13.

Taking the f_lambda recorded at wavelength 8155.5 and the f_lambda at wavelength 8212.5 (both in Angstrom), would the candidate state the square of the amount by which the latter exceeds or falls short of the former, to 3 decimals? 0.003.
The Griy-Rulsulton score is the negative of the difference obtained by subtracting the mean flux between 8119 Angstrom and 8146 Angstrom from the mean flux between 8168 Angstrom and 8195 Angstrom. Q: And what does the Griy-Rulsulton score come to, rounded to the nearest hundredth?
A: 0.13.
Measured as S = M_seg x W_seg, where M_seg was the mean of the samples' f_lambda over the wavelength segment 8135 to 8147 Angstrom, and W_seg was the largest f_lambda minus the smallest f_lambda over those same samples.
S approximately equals 0.19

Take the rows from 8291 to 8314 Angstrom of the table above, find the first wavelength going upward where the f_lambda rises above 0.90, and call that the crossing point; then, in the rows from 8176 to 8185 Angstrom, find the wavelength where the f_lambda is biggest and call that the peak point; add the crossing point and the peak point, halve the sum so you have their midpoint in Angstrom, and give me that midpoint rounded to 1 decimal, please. 8235.0 Angstrom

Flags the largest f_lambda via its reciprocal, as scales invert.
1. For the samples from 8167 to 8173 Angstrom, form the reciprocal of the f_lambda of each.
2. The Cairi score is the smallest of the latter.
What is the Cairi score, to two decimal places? 1.11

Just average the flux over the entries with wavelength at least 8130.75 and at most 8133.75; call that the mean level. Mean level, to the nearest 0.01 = 1.11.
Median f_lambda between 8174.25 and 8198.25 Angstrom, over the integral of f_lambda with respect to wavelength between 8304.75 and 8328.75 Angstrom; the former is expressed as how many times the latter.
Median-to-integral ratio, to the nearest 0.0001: 0.0379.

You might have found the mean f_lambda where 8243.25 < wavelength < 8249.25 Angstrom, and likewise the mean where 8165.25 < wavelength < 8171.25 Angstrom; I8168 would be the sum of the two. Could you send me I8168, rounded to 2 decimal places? 1.65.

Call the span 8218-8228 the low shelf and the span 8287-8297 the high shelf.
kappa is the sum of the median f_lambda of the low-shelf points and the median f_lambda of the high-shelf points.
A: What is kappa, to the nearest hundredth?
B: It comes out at 1.82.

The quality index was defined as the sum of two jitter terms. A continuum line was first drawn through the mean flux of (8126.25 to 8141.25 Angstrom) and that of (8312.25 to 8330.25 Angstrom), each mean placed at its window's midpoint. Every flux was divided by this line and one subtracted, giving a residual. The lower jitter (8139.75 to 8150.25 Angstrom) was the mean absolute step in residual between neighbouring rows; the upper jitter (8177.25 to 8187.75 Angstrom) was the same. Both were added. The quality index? 0.16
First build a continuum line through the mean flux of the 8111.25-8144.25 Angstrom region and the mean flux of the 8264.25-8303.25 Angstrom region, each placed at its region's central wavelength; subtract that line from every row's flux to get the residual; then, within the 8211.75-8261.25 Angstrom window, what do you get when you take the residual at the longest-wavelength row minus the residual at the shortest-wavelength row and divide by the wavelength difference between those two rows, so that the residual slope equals 0.0015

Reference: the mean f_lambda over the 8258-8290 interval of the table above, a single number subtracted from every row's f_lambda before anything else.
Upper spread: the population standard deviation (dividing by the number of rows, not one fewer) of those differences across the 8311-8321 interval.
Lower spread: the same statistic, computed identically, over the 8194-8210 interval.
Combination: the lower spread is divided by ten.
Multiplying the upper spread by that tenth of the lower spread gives 0.0010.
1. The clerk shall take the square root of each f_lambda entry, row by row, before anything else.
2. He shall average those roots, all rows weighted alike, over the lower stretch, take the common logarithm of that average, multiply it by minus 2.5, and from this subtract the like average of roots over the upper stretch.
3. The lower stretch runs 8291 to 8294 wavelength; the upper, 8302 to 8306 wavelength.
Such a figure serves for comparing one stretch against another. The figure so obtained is -0.96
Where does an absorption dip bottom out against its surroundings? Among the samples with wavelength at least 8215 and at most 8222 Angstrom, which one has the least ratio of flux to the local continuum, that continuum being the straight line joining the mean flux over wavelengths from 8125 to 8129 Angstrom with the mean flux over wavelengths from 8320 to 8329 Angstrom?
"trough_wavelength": 8217.0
